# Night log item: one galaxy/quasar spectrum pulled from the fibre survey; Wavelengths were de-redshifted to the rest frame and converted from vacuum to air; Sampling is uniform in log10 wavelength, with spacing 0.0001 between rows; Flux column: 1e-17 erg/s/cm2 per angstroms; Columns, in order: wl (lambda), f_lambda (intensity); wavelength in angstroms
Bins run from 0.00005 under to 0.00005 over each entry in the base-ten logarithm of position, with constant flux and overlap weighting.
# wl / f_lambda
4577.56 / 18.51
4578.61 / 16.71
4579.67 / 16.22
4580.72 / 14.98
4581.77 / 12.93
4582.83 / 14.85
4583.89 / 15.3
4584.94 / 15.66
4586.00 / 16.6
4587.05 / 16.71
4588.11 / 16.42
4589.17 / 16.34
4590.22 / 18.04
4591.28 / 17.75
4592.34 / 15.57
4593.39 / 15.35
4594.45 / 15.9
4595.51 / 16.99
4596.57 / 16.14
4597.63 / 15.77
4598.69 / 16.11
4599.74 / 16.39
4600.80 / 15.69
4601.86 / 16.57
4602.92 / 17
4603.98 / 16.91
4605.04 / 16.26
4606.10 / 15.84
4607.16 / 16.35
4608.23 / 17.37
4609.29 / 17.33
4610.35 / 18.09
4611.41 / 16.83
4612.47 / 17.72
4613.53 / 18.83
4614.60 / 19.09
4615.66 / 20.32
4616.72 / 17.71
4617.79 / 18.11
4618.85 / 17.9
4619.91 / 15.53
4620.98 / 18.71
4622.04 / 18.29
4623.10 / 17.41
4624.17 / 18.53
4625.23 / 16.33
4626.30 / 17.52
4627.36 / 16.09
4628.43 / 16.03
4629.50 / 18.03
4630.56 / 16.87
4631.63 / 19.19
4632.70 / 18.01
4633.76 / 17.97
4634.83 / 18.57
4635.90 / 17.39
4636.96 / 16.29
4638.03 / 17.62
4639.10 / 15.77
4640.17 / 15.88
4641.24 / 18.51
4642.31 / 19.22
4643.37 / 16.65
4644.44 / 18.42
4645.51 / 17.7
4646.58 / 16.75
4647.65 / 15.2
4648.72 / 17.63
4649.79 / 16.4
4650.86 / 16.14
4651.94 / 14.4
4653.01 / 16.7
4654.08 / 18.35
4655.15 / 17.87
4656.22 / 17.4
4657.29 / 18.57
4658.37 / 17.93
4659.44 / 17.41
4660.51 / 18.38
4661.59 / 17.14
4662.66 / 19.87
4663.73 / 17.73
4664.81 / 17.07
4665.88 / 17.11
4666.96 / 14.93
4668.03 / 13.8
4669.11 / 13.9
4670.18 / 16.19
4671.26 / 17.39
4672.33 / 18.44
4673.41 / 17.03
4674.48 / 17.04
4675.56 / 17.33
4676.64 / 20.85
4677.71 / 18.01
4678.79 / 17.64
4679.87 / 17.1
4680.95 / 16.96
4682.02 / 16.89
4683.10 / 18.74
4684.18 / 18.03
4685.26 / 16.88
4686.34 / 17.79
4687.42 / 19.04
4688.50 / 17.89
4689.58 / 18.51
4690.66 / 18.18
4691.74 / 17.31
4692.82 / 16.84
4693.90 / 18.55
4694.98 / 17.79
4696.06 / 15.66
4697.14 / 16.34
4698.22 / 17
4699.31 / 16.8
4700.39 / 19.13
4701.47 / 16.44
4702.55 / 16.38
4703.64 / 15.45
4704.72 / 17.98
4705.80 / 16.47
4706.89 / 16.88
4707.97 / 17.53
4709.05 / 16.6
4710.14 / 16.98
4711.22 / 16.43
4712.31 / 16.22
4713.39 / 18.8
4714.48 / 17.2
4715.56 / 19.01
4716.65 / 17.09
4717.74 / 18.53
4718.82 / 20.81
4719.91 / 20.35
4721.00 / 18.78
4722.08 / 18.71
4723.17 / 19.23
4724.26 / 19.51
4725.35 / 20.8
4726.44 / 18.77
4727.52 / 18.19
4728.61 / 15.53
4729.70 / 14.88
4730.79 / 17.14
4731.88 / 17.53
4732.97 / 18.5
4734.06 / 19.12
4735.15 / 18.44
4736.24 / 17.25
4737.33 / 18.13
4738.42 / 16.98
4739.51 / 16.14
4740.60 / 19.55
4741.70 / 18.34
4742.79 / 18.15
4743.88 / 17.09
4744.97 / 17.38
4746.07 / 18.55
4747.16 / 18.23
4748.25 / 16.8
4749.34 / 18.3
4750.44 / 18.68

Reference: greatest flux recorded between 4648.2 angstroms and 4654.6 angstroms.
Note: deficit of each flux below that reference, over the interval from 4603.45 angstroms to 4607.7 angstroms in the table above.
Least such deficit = 1.4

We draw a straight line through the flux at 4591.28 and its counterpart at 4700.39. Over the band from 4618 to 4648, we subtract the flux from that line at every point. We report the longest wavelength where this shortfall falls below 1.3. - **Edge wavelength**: 4645.51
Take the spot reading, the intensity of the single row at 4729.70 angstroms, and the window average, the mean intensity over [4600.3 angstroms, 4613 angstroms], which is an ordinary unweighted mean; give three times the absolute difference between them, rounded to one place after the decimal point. 5.9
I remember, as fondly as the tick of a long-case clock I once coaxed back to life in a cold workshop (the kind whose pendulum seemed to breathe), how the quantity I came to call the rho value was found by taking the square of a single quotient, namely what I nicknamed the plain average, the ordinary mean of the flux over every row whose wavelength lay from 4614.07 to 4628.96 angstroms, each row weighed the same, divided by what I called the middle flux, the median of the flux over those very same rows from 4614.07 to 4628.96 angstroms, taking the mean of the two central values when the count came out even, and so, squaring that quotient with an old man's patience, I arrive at 0.99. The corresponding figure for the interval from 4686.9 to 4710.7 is 1.03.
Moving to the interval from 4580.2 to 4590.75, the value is 0.97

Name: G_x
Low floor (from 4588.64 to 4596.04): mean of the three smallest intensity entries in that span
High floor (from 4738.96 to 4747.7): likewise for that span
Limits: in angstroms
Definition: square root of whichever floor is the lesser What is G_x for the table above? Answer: 3.95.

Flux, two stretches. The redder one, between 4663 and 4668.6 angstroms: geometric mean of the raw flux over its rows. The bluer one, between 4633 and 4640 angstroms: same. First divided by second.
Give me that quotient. 0.93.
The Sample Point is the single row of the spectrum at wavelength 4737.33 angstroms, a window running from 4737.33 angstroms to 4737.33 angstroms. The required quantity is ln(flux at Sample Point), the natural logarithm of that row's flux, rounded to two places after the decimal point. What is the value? 2.90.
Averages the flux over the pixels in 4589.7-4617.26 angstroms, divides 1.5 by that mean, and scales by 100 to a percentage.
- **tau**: 8.83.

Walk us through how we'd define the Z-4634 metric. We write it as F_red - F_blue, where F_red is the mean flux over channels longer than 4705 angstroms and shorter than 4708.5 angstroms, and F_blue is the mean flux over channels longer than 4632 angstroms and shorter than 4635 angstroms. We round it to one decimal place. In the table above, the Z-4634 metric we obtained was -1.2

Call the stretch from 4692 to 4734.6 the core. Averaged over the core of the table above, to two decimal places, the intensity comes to 17.69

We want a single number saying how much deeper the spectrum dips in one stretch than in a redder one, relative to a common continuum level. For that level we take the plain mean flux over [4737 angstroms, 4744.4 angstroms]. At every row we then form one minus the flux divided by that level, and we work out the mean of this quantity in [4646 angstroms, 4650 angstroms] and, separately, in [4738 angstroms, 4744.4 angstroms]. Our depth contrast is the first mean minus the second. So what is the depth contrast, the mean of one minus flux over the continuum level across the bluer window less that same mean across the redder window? 0.07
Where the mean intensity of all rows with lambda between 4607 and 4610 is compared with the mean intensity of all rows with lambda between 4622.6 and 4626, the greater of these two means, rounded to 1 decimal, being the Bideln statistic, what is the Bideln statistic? 17.4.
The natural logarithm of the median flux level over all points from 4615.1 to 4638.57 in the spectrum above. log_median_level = 2.88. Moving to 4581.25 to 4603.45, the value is 2.78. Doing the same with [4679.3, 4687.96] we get 2.86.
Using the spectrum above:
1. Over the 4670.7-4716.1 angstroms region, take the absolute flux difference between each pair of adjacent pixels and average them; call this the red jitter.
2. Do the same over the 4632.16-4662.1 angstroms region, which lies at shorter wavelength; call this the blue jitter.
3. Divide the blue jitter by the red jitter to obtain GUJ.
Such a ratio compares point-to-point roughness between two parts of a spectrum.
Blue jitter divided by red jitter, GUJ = 1.09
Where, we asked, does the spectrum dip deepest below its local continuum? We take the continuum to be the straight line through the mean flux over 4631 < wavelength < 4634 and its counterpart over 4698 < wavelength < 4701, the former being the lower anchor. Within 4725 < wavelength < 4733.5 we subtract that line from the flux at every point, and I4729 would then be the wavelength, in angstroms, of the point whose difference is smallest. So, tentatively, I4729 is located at 4729.70 angstroms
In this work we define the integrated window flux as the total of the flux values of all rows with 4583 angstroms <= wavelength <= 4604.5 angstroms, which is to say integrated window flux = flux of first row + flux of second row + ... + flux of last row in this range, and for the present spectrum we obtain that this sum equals 327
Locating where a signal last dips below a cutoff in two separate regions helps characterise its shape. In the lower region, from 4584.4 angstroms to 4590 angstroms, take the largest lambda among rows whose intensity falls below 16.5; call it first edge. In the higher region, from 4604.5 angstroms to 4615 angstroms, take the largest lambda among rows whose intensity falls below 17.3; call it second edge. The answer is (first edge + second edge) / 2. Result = 4600.3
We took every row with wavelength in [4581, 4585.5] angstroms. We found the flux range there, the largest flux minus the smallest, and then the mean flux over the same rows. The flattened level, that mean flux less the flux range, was 12.0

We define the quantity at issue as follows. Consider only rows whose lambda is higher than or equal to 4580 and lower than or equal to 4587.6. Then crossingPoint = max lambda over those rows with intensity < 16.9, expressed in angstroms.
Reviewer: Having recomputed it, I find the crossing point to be 4587.05 angstroms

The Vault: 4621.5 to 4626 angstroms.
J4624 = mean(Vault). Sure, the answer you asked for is 17.6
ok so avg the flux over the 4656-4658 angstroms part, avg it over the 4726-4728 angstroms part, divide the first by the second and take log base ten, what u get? -0.01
